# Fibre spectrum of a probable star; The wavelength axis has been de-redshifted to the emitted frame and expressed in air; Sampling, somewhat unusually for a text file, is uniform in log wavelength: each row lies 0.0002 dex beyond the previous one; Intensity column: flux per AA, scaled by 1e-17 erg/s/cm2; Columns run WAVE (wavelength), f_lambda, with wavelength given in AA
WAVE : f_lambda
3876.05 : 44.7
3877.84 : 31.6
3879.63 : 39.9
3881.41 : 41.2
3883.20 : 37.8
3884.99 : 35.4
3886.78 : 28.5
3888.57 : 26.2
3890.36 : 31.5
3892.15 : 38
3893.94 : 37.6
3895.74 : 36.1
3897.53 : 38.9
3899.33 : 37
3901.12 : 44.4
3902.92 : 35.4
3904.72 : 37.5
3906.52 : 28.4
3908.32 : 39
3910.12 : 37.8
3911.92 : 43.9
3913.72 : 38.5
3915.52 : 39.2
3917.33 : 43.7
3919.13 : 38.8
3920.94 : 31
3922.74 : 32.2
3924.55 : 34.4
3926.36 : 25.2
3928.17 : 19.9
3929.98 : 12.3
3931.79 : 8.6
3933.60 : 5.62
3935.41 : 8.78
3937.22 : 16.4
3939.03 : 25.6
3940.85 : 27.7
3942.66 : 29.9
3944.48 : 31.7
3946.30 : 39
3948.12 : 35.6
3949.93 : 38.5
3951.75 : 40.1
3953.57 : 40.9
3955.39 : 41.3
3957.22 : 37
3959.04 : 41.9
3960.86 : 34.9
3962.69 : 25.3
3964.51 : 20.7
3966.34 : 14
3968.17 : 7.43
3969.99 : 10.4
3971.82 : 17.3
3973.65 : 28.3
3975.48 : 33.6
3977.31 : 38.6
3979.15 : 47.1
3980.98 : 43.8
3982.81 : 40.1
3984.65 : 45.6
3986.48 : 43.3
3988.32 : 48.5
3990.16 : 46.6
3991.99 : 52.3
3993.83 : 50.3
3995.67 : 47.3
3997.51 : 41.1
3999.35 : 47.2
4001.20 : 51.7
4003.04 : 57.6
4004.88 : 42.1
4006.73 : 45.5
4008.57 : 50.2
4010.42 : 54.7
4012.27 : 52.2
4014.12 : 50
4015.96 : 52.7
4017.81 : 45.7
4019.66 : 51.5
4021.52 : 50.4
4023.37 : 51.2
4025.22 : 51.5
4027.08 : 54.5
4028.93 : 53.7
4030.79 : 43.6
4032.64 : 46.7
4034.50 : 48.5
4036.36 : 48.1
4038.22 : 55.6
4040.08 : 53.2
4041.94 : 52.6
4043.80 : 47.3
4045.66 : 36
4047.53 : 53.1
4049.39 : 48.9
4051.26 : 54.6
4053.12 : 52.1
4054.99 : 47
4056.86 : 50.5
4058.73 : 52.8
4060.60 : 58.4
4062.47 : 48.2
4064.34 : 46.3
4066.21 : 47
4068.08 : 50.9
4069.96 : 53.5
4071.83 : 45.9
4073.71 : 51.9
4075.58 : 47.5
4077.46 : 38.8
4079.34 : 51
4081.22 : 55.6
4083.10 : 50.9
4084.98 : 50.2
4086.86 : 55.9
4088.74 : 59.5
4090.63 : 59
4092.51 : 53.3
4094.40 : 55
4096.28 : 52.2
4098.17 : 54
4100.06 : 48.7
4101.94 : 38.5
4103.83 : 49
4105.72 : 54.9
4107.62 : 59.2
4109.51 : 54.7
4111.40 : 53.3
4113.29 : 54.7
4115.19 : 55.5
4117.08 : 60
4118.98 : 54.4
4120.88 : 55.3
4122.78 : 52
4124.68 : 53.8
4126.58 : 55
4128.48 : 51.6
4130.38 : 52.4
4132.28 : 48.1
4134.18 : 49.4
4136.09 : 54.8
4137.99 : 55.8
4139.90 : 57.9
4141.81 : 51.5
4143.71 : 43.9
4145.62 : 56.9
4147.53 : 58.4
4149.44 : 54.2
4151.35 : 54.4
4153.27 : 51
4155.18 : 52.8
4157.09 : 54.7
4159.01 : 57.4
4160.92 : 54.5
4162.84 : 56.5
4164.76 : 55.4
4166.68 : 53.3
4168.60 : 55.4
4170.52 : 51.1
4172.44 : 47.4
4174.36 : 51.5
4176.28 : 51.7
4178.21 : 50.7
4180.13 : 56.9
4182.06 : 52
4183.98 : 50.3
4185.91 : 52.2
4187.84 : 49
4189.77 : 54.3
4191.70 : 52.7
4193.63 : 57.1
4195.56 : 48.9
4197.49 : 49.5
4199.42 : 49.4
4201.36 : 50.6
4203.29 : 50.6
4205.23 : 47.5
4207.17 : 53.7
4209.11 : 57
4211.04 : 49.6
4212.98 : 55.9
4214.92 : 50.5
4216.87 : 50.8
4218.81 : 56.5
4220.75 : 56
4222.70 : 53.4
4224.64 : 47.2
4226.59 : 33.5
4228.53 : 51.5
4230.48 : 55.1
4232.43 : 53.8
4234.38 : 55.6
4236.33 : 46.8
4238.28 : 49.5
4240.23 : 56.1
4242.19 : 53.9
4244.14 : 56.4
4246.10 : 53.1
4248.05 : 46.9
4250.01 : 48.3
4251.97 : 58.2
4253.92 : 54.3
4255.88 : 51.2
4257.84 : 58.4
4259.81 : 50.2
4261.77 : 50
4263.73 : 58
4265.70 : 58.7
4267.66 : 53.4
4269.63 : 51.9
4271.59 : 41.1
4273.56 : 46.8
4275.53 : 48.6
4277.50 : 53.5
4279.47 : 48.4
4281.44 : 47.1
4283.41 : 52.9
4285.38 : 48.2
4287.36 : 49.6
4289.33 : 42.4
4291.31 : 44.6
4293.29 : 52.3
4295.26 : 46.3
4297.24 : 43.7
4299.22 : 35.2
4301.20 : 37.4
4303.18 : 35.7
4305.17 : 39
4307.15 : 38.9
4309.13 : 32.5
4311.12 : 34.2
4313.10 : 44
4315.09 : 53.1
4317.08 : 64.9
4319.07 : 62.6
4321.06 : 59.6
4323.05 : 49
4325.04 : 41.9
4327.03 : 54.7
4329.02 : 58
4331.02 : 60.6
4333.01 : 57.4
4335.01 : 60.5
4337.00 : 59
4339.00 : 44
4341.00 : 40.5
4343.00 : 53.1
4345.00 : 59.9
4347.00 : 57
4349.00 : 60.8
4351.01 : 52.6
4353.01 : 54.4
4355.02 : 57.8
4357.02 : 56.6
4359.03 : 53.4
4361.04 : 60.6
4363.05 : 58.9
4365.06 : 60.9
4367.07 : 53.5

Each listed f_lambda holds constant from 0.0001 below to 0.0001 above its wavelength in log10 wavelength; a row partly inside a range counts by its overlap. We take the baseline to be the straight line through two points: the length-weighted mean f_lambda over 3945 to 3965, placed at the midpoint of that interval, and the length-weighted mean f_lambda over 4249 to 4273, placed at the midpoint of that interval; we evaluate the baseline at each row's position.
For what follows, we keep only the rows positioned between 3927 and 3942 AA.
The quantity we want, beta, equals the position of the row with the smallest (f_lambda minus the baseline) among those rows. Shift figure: 3933.60 AA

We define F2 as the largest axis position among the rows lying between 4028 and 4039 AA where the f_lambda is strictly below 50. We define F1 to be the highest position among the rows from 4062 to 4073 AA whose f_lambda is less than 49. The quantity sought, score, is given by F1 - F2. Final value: 35.5 AA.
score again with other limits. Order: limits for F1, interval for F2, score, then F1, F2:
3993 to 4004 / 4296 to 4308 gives -307.8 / 3999.35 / 4307.15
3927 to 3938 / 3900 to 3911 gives 27.1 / 3937.22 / 3910.12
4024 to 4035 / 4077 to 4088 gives -43.0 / 4034.50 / 4077.46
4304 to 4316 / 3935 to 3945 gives 368.6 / 4313.10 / 3944.48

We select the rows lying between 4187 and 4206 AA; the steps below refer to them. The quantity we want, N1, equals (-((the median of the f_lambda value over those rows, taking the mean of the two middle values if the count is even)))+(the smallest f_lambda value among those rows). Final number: -3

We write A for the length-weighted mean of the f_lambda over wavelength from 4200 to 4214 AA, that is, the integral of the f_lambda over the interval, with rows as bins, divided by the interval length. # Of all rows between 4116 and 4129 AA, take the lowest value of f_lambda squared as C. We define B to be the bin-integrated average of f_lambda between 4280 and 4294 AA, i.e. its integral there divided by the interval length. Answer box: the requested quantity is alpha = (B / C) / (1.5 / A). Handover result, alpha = 0.63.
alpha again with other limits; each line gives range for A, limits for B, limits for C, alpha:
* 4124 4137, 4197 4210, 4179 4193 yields 0.74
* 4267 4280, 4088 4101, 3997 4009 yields 1.05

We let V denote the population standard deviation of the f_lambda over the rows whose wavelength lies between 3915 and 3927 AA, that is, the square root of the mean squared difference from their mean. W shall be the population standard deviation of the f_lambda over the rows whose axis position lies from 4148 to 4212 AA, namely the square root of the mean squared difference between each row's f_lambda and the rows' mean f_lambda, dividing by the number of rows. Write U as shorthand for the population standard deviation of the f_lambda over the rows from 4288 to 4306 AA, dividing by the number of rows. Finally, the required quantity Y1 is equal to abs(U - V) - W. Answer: -2.4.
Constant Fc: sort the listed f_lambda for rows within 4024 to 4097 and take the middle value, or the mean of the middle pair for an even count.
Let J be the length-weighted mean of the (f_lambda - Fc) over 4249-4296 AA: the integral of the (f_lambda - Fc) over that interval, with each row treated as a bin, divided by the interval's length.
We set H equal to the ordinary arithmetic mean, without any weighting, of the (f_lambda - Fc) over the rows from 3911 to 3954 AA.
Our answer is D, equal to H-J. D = -21.1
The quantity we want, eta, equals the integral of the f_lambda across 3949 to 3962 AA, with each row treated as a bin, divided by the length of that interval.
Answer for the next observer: 39.0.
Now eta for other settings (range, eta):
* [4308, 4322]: 50.0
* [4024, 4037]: 49.6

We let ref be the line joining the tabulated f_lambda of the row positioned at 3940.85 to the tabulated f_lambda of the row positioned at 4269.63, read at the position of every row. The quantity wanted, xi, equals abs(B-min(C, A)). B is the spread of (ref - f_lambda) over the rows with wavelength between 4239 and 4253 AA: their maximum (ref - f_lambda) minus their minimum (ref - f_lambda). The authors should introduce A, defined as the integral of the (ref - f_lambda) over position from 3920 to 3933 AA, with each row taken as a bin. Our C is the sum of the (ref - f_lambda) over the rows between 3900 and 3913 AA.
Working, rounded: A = 48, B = 11.0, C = -90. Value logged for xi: 101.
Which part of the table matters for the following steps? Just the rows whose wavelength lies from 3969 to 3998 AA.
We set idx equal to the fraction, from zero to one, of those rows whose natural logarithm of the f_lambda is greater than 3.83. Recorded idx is 0.4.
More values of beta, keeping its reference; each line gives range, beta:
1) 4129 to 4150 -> 4143.71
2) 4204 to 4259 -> 4226.59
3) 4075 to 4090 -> 4077.46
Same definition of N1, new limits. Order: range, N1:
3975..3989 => -10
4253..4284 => -10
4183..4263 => -18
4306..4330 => -19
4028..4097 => -15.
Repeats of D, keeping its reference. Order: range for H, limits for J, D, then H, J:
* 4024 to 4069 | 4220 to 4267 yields -2.3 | -1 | 1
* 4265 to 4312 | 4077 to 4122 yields -8.1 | -6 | 2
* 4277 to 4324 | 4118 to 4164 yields -7.2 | -5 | 2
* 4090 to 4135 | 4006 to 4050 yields 3.2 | 2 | -2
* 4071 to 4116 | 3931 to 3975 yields 25.8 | 1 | -25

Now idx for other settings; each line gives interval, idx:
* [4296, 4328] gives 0.4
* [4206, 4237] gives 0.9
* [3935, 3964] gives 0.0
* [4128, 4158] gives 0.9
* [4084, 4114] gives 0.9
